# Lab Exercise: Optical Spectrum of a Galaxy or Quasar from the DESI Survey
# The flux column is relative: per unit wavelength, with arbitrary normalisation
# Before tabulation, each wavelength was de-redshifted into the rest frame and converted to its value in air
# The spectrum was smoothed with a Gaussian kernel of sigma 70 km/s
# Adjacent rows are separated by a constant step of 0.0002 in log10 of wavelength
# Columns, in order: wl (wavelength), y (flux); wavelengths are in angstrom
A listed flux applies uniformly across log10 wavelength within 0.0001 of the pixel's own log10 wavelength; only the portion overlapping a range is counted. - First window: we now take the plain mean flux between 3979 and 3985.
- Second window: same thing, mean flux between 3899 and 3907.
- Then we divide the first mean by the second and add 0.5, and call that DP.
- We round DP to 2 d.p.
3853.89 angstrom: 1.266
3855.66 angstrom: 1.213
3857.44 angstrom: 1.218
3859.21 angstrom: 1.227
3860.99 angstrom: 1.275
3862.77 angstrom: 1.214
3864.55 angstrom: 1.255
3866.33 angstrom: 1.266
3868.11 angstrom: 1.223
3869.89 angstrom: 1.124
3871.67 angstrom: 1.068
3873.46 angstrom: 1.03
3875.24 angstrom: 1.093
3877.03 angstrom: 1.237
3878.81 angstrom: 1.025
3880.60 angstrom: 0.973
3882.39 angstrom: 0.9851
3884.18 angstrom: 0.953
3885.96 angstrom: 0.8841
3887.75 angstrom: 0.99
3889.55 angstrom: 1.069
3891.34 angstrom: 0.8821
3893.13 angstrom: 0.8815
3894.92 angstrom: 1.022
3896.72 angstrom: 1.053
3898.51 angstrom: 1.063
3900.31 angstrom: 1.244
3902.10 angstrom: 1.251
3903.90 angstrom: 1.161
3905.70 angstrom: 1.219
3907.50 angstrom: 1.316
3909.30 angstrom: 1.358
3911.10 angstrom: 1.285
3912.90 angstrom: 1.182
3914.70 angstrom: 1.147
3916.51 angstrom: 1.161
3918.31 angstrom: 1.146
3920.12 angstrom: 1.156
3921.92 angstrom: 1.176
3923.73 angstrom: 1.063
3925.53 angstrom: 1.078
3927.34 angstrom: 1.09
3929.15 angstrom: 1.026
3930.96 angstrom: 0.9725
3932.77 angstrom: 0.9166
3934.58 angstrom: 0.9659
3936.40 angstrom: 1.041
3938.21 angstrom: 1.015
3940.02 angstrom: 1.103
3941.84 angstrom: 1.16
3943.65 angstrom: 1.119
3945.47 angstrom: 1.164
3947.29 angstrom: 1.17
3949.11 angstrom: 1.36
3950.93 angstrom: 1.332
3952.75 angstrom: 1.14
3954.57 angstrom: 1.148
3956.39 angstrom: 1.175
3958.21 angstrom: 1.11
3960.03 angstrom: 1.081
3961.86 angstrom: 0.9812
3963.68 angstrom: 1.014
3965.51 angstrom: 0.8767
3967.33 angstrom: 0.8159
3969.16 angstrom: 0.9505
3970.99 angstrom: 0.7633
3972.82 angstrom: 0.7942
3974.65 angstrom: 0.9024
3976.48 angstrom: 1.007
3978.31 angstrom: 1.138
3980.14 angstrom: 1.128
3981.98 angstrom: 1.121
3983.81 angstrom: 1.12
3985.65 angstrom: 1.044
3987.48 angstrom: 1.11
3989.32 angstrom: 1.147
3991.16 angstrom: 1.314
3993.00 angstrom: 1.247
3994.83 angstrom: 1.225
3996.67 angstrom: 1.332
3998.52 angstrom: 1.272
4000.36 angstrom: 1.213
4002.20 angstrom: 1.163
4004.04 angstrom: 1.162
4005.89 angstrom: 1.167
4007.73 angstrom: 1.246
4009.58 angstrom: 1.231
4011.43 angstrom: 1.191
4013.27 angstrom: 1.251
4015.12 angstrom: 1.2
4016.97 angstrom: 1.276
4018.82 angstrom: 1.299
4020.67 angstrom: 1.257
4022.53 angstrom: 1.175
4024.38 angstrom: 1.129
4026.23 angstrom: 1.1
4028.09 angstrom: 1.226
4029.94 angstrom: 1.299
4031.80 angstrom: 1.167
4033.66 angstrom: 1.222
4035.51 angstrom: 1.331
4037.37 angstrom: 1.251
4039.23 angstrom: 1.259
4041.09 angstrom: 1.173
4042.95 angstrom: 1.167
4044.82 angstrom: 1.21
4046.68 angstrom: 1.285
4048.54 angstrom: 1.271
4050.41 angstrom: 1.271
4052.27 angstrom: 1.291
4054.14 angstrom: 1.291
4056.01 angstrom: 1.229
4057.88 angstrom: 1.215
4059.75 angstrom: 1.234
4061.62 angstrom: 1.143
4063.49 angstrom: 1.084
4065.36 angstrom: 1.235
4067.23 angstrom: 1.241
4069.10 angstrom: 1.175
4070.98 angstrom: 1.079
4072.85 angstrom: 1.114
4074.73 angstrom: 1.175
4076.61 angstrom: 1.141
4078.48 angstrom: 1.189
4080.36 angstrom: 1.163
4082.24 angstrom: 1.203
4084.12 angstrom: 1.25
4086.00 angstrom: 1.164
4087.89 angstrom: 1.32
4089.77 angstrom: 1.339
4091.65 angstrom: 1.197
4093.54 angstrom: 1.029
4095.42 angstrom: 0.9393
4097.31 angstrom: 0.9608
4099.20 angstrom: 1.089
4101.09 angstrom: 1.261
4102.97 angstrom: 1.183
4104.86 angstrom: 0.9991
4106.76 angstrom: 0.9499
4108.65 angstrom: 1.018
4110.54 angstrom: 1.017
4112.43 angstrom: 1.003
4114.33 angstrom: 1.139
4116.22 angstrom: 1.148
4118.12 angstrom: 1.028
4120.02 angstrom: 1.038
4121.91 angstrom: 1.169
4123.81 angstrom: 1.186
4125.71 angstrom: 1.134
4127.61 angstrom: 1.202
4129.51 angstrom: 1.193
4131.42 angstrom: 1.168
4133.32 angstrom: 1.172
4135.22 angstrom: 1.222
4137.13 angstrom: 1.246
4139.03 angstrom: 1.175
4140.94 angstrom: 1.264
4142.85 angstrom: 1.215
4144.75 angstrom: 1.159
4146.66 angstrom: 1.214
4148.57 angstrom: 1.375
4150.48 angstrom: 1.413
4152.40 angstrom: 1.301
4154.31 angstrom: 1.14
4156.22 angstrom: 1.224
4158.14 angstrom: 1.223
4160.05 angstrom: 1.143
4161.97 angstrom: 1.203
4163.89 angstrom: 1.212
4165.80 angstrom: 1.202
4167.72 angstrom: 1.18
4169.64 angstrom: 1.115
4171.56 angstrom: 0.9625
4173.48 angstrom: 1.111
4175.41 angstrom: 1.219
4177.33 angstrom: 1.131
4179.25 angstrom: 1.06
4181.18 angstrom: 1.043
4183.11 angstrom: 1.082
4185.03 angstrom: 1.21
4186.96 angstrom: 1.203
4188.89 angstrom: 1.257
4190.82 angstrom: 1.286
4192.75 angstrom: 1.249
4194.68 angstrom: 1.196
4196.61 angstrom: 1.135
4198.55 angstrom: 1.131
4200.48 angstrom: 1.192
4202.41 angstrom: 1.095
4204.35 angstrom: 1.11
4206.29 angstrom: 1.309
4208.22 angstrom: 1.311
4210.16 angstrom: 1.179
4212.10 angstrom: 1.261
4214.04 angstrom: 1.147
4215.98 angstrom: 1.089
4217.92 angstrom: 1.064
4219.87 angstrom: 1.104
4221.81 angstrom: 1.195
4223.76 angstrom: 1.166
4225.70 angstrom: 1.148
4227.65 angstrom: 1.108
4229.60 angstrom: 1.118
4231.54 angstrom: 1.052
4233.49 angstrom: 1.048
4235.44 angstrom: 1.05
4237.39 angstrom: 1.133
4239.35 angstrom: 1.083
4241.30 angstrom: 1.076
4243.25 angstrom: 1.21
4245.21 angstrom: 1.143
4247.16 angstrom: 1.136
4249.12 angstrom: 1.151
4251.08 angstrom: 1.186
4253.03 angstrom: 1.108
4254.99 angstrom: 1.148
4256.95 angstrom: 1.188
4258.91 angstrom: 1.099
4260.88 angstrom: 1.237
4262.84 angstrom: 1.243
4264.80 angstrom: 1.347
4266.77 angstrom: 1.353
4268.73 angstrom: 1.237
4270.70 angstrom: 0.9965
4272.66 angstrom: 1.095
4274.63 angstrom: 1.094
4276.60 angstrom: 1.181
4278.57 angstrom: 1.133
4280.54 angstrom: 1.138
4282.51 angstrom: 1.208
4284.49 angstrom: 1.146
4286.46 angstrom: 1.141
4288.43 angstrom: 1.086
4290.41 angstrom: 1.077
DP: 1.42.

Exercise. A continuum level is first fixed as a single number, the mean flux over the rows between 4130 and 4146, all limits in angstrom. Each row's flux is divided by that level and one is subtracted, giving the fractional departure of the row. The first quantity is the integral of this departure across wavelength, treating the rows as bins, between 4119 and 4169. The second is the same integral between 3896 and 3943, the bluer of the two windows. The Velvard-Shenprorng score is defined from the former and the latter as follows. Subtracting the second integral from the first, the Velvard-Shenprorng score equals 3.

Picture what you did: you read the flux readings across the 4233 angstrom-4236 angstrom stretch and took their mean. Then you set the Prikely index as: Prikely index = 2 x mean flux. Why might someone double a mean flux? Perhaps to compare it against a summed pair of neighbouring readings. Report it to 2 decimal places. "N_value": 2.10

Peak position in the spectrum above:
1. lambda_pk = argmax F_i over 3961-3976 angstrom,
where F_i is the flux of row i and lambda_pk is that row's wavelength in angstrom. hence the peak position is 3963.68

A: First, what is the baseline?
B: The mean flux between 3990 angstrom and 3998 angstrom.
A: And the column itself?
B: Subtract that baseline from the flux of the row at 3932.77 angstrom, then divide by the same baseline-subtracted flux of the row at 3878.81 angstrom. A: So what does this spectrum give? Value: 1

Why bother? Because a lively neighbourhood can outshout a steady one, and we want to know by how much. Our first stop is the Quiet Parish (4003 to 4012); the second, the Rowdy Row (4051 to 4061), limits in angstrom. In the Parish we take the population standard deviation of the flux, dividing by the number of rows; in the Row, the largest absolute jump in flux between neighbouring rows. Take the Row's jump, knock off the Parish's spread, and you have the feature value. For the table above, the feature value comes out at 0.028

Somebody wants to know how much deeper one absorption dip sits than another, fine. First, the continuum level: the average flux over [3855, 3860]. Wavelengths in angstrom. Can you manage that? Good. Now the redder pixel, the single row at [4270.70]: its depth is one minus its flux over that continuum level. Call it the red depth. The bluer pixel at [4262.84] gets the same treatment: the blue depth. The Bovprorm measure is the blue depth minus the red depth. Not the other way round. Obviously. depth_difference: -0.20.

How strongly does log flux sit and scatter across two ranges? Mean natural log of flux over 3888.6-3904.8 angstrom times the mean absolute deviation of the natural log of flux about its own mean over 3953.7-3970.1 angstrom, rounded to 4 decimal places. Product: 0.0059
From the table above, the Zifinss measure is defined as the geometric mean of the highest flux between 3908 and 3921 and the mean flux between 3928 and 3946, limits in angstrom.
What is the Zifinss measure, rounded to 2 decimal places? 1.19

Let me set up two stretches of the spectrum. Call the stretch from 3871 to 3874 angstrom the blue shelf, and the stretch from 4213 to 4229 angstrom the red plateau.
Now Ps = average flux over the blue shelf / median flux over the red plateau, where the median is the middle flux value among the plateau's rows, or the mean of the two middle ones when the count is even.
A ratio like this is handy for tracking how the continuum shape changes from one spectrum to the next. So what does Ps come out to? 0.93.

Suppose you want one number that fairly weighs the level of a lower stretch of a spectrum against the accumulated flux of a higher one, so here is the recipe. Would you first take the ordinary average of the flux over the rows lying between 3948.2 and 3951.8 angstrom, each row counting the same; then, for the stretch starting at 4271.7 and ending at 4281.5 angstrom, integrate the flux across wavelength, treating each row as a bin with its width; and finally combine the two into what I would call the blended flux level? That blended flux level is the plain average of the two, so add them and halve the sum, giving 6.2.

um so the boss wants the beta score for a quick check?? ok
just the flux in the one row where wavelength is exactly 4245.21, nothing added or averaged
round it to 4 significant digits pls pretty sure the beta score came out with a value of 1.143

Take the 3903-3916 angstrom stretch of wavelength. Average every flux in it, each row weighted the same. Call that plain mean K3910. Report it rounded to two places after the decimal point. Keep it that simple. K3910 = 1.24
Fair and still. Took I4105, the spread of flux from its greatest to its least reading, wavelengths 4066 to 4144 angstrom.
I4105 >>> 0.40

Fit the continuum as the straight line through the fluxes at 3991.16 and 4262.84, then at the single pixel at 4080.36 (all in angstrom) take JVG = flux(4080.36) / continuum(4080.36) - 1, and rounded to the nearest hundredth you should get -0.10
